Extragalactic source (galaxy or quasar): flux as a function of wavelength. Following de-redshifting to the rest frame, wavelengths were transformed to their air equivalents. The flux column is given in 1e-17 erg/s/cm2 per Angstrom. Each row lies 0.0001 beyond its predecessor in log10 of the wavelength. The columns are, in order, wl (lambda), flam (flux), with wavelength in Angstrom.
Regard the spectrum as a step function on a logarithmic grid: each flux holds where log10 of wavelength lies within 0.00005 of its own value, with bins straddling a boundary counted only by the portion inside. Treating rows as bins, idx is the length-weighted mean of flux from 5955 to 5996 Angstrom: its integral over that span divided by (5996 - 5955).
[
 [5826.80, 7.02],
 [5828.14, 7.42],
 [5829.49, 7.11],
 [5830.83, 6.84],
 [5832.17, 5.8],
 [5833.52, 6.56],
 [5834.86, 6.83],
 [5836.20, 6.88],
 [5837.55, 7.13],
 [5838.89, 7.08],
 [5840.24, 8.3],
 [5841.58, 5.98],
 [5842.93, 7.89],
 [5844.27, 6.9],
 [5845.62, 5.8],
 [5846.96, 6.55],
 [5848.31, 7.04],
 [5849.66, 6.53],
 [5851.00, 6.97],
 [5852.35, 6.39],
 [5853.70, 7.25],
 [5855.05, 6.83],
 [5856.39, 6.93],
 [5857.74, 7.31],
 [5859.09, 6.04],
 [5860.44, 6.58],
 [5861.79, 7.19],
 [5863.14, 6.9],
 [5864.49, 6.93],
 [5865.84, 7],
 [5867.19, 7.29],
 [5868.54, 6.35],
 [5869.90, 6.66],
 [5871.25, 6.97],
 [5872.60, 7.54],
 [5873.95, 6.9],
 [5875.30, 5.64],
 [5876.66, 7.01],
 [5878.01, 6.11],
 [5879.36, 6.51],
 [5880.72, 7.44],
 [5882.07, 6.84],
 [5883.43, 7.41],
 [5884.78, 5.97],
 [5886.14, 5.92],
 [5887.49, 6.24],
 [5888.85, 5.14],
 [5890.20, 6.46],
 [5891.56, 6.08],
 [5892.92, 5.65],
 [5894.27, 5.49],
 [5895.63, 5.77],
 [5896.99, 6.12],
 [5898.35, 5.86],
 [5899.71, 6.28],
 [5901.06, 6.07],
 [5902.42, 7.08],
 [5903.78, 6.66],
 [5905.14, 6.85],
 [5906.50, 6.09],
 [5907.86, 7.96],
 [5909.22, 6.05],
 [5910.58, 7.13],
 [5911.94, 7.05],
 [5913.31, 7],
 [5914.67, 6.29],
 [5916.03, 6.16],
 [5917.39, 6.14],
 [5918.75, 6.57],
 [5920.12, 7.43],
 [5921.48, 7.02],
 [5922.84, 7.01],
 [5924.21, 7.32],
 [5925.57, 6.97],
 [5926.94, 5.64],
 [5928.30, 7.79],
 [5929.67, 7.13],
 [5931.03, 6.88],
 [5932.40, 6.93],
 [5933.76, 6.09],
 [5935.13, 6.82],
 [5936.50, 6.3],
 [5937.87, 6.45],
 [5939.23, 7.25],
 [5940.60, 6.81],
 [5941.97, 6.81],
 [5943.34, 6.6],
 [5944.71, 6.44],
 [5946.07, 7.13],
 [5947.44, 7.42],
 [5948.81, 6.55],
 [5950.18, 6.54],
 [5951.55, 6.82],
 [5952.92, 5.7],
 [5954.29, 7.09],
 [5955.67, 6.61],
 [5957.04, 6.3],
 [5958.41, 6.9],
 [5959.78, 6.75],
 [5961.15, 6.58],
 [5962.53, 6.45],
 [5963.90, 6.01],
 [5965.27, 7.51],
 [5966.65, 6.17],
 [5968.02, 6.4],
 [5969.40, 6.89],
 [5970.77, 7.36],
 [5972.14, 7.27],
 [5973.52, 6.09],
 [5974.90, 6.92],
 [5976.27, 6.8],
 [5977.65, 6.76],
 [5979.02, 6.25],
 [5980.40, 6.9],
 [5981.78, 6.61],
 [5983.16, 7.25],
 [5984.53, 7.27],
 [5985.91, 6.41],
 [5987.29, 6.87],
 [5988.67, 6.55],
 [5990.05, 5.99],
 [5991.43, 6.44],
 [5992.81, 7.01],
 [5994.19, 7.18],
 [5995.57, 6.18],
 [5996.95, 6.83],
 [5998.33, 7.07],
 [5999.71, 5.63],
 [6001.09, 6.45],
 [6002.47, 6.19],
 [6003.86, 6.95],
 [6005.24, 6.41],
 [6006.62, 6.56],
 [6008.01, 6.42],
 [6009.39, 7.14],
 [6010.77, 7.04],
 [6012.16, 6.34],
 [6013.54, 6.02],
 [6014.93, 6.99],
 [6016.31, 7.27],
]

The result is 6.69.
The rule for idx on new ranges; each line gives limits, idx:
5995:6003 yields 6.40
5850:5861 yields 6.79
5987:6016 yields 6.59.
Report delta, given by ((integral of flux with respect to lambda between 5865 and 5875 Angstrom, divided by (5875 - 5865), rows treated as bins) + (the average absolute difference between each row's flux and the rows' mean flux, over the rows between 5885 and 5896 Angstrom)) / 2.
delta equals 3.62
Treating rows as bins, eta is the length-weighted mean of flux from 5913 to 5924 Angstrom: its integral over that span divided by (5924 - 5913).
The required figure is 6.72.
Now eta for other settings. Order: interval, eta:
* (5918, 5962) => 6.77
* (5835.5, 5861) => 6.86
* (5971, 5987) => 6.79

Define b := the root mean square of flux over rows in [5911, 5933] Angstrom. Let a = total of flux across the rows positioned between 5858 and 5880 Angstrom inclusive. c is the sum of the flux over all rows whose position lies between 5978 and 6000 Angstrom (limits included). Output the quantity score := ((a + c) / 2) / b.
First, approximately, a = 108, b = 6.85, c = 106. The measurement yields 15.6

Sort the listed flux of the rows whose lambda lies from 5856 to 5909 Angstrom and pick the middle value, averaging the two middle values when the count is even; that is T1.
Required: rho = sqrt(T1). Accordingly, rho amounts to 2.57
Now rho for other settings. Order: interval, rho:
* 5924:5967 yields 2.60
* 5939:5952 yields 2.61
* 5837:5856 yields 2.63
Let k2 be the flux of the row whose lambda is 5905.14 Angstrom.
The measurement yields 6.85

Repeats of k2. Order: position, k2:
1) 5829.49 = 7.11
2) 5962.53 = 6.45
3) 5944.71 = 6.44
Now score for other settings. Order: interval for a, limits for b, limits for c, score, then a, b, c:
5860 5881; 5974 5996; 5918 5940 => 16.3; 109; 6.72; 110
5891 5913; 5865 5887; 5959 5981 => 15.5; 102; 6.75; 107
